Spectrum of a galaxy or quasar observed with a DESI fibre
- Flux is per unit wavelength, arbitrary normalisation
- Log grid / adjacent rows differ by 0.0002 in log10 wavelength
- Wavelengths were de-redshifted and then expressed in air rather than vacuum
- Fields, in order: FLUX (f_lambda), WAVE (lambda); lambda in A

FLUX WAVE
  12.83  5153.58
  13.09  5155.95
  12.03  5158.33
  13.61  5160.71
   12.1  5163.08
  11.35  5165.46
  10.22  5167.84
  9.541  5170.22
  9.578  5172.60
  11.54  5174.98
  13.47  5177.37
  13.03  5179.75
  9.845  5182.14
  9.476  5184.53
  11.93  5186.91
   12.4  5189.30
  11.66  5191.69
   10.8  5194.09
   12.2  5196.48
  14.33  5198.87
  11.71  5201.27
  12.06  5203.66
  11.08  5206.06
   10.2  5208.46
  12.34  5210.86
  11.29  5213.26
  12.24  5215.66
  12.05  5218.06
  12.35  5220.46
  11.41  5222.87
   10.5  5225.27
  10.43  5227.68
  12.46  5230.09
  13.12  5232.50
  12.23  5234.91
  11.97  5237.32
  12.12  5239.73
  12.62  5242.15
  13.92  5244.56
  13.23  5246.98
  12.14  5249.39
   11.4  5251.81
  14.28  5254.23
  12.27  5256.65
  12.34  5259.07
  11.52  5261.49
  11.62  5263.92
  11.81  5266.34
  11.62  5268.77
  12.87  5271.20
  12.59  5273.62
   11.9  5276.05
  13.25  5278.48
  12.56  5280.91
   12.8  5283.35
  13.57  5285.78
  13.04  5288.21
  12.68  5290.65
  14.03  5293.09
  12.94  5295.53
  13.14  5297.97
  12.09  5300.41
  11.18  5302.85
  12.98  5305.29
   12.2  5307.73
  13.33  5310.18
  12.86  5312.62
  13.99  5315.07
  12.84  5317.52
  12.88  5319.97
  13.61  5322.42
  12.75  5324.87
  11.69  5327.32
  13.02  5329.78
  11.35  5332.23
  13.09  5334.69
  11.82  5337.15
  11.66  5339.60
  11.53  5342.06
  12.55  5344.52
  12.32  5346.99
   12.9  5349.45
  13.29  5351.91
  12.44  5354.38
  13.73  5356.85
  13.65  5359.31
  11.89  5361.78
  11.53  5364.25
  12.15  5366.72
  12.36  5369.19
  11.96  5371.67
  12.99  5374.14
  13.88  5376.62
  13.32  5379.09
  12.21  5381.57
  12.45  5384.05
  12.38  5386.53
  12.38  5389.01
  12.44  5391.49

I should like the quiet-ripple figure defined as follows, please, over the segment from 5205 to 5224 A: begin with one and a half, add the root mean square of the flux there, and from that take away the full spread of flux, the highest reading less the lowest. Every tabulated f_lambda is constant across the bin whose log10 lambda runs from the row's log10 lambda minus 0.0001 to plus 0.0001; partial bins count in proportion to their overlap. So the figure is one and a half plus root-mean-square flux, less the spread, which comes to 11.0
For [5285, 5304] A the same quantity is 11.5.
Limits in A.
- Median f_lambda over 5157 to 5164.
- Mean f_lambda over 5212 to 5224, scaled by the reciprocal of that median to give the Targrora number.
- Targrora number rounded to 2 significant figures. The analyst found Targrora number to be 0.98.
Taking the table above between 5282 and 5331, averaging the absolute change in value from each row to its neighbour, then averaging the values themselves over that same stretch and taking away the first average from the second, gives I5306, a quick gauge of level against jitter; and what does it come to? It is 12.0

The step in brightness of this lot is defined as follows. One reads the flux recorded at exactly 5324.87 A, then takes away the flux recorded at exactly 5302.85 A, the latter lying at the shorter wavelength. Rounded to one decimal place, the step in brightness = 1.6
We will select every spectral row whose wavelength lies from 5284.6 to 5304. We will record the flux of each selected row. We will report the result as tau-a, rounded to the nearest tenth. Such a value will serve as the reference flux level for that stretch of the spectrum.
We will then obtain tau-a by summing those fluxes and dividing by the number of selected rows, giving 12.8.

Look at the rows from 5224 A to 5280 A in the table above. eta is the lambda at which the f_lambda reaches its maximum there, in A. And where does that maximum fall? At 5254.23 A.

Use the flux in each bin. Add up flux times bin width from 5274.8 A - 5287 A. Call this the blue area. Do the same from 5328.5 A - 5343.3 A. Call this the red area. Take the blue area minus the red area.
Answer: -22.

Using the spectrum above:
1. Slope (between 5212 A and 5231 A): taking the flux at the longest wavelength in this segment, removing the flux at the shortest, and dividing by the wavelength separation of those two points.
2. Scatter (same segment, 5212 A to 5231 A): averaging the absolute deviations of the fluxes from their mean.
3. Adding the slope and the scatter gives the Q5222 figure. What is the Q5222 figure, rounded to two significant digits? 0.75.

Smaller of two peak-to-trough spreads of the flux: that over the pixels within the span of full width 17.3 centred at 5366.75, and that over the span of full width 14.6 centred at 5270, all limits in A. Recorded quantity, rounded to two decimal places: 1.25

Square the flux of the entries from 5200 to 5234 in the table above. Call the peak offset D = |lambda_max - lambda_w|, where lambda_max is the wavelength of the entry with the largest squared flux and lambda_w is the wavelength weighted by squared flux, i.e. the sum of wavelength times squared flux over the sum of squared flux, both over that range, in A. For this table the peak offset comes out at 15.4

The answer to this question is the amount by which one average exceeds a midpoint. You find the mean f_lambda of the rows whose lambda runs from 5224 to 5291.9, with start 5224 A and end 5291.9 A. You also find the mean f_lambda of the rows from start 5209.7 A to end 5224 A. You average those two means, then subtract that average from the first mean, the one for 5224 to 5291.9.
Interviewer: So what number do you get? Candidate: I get 0.22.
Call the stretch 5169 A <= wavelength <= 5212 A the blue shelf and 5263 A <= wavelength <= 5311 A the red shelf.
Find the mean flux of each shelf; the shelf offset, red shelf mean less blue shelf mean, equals 1.1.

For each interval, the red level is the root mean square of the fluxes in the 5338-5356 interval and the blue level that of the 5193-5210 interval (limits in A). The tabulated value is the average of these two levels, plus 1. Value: 13.1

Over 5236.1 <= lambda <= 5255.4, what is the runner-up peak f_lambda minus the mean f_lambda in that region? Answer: 1.21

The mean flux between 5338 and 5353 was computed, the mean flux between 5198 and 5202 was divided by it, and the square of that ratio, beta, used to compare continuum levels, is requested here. 1.11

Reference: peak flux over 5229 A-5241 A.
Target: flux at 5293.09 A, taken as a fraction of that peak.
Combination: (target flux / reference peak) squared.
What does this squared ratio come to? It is 1.14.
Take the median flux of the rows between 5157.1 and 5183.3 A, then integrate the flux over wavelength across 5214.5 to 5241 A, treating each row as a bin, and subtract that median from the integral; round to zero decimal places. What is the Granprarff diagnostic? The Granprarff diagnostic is 304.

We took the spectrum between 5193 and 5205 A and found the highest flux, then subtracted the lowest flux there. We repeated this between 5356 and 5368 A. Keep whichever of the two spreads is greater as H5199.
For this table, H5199 3.5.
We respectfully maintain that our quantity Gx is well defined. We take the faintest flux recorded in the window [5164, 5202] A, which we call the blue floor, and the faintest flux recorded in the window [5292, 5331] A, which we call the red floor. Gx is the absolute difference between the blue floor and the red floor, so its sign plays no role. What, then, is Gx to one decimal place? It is 1.7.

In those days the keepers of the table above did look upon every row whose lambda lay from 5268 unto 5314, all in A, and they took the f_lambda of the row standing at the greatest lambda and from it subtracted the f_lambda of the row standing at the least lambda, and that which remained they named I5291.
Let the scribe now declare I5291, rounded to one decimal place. 1.2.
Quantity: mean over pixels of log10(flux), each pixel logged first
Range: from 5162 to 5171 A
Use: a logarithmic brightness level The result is 1.03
